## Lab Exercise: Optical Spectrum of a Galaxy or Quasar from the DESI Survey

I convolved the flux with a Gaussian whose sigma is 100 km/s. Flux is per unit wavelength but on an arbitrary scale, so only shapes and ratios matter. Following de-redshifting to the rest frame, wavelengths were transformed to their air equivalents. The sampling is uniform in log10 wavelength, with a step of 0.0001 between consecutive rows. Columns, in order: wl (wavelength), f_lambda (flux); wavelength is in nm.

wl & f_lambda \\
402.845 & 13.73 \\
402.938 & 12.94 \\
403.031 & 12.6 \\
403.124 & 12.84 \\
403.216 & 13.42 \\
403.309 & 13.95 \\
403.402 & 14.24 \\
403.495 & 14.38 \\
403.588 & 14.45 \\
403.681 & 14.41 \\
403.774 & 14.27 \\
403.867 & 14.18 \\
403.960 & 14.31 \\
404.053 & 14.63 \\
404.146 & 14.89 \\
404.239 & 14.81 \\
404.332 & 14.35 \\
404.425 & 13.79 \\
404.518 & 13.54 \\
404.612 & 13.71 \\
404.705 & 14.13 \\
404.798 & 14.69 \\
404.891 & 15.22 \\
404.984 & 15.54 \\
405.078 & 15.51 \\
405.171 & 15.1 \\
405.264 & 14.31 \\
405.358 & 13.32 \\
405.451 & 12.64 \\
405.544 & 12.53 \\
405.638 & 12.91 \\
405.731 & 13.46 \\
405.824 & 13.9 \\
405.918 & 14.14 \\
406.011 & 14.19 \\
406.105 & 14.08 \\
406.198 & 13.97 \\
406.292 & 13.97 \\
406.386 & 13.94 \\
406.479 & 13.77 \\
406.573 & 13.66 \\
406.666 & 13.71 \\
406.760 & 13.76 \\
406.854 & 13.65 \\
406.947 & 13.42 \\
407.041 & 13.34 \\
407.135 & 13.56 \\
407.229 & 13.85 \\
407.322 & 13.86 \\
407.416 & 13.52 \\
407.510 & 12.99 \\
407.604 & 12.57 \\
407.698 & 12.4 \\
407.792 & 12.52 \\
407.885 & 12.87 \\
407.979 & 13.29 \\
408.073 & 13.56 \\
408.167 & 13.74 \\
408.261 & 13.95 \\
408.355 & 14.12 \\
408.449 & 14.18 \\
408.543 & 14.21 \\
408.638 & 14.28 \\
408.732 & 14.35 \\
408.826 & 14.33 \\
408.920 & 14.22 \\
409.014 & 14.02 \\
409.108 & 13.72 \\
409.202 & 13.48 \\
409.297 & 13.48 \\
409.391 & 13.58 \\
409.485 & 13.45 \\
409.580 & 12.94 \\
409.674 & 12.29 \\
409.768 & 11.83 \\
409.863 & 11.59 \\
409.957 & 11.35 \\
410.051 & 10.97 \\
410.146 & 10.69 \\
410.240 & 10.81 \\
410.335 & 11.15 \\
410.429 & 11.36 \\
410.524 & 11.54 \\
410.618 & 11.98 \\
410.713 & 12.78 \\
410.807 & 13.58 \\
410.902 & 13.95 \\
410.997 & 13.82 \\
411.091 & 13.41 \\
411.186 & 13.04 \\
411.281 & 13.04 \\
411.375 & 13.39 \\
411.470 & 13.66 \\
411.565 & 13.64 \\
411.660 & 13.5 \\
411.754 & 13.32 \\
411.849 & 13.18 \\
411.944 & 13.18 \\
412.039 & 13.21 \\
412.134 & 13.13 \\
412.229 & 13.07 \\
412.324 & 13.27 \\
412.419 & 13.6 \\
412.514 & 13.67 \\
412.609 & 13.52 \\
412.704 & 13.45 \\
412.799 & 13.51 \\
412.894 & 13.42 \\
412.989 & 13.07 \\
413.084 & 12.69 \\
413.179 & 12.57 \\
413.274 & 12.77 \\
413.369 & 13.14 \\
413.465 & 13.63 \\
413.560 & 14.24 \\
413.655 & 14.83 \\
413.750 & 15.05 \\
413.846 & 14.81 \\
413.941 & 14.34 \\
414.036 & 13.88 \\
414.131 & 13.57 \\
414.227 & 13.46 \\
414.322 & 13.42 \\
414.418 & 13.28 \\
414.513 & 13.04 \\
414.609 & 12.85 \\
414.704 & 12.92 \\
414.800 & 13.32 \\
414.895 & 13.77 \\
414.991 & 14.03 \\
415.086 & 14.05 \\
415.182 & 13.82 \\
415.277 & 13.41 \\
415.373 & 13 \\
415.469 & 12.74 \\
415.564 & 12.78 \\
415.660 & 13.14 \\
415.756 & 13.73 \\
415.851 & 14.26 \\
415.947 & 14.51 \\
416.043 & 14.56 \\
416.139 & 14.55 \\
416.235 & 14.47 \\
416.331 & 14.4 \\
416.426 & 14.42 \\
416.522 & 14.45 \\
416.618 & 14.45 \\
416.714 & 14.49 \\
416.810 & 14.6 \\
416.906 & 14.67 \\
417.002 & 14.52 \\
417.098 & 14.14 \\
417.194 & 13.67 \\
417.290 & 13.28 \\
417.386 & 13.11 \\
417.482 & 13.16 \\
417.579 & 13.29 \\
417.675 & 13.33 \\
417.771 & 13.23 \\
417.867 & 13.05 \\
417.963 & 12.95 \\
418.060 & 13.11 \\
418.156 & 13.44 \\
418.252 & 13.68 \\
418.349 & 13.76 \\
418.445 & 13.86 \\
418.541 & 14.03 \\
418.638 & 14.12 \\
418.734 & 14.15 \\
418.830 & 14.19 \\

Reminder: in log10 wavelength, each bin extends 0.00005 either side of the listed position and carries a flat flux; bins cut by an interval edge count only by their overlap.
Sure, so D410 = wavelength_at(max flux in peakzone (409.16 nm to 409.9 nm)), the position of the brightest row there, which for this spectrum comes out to 409.391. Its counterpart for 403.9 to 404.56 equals 404.146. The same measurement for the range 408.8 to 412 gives 408.826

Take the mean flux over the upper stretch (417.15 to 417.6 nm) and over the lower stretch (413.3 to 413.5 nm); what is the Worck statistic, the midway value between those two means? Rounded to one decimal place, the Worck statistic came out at 13.3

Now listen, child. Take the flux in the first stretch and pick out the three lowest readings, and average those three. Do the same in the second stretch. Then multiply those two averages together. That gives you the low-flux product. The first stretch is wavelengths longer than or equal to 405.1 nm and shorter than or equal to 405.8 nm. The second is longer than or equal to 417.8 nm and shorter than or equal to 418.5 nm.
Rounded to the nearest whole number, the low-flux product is 165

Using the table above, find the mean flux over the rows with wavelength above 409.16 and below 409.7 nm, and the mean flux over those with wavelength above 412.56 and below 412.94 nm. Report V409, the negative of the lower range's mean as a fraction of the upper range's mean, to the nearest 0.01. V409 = -0.98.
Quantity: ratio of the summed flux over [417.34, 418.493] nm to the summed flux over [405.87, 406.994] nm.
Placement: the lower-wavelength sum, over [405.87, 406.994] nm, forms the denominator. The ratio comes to 0.96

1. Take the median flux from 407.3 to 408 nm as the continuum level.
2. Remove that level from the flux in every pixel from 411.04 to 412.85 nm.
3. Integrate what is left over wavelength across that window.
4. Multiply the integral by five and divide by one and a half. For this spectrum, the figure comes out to 2.6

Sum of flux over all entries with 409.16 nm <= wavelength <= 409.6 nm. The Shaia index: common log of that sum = 1.83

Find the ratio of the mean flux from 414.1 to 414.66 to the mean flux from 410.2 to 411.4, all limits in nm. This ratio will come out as 1.05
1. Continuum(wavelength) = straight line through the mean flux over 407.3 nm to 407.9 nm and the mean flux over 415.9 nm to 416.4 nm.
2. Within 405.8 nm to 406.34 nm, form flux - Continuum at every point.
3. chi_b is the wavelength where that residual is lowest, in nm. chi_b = 406.292 nm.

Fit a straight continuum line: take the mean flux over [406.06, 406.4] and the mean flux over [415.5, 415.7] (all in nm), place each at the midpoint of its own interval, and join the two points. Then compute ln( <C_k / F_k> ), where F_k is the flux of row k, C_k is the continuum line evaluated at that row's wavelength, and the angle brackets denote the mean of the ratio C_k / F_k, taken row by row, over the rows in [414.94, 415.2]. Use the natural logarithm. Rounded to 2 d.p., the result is -0.07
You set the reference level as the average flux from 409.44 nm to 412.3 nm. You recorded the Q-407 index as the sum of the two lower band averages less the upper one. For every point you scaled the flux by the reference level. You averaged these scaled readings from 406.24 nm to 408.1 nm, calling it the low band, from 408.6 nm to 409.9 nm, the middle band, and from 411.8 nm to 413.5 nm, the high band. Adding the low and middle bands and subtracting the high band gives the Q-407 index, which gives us 1.08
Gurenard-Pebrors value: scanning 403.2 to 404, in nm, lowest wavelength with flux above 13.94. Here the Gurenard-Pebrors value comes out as 403.309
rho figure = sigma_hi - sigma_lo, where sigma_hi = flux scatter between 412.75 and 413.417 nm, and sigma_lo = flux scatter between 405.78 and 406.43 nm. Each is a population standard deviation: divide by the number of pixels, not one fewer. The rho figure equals 0.2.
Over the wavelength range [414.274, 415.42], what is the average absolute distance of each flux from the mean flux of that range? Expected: 0.34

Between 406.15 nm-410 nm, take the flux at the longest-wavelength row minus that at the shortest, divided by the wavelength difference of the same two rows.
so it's -0.7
